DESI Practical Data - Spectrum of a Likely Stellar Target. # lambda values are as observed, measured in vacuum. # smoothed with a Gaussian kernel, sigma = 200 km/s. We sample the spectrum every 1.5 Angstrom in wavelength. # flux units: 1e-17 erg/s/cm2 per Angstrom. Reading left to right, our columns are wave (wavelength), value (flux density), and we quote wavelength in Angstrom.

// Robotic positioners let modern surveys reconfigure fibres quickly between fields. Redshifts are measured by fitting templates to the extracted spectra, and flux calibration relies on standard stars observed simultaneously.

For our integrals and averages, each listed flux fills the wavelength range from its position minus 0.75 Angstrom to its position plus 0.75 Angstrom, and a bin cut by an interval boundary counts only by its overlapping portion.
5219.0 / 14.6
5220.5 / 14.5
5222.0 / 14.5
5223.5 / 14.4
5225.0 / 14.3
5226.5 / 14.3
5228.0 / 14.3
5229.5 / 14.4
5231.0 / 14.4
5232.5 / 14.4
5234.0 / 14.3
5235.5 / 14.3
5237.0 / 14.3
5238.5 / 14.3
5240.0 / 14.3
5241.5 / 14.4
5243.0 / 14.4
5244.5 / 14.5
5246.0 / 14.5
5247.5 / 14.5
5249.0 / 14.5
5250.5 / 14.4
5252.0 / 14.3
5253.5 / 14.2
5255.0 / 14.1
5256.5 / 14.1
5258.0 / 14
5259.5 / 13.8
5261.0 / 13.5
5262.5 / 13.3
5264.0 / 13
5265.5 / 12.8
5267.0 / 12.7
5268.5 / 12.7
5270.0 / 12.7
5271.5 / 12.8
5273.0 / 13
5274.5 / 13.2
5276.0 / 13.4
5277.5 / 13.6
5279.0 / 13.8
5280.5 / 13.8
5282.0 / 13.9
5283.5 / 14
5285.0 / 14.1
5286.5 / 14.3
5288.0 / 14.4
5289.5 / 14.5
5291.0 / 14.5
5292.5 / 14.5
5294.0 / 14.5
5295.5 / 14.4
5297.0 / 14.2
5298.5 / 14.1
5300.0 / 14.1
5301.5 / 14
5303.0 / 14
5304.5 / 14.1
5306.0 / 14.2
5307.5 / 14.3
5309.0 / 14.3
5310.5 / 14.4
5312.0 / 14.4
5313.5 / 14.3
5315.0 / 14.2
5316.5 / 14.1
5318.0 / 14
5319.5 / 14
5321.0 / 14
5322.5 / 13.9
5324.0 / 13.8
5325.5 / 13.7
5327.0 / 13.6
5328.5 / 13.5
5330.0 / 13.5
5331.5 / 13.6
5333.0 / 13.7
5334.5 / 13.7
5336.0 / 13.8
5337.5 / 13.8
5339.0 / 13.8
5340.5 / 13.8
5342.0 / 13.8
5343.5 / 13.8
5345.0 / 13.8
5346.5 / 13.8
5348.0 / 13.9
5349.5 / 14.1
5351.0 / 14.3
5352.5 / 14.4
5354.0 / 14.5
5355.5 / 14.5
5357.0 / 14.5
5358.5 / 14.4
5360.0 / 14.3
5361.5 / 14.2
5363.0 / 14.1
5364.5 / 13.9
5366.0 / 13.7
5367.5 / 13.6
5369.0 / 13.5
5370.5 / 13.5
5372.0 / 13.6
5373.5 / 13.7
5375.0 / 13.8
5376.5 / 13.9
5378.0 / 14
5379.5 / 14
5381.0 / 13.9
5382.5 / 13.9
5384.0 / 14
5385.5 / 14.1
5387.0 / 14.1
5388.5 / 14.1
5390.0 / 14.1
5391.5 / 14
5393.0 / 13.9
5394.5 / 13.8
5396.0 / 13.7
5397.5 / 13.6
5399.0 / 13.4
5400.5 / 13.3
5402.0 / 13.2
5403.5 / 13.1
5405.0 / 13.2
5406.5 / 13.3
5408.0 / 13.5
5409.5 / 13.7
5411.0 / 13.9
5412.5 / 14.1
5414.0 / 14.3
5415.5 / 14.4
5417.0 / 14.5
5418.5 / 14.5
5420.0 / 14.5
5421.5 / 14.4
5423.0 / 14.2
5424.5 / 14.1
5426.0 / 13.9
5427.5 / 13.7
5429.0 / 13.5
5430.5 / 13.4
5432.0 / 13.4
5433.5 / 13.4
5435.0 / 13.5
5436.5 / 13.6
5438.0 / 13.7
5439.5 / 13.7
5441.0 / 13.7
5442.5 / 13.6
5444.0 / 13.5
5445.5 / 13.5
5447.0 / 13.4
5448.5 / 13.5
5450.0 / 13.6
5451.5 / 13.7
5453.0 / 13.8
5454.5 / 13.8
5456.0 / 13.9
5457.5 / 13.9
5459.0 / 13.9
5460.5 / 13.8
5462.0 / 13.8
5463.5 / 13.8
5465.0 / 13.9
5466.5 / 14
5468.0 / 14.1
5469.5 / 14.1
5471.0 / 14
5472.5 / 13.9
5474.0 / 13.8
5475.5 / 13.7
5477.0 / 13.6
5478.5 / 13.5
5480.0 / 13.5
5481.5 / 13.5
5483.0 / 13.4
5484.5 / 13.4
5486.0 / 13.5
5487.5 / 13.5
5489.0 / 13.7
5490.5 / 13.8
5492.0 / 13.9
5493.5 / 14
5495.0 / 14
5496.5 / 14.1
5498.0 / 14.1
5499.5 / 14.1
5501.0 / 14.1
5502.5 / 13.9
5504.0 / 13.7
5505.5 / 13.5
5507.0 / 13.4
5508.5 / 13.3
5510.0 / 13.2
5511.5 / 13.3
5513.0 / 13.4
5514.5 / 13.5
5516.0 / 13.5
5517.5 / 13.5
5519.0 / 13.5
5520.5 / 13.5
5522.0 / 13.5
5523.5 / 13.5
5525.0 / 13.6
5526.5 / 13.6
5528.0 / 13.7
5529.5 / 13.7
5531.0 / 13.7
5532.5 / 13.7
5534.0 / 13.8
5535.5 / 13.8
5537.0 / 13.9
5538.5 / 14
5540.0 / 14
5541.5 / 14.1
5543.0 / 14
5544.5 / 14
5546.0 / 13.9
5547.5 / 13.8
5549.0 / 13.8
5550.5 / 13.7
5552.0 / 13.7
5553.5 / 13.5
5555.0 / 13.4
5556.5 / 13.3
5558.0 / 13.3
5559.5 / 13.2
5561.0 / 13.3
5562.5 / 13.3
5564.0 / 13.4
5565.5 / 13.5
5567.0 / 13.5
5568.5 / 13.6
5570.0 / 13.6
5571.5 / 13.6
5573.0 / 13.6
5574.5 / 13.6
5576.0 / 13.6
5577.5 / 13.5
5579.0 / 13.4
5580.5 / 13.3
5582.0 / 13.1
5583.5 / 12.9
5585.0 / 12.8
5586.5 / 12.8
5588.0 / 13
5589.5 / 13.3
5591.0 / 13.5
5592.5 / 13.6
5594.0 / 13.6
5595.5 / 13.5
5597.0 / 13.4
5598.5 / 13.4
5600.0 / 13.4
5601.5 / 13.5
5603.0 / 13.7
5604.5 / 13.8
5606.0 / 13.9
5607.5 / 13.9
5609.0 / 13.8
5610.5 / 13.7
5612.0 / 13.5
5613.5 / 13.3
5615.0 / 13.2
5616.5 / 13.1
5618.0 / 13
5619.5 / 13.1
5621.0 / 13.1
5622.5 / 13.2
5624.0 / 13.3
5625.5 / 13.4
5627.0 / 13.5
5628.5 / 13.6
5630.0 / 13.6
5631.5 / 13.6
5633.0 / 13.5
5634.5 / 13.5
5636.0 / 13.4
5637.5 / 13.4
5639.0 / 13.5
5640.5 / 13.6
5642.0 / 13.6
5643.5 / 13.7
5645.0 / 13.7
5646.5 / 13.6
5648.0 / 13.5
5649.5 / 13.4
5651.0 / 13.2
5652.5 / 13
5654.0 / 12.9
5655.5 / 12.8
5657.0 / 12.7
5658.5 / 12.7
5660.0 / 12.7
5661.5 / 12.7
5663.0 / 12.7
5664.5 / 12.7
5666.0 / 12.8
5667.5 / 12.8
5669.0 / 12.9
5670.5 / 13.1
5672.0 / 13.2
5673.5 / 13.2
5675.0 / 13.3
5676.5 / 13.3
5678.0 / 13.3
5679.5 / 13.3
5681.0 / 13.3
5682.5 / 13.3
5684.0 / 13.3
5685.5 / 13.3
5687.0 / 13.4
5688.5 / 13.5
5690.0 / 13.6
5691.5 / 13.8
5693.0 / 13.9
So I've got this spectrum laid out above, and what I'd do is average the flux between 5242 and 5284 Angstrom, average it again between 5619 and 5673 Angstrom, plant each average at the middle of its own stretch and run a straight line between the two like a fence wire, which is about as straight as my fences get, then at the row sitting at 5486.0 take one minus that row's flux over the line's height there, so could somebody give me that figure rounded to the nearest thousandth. -0.006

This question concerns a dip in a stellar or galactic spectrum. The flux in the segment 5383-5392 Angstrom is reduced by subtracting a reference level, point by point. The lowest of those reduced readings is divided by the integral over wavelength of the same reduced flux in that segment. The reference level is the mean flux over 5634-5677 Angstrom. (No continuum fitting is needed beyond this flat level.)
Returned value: 0.10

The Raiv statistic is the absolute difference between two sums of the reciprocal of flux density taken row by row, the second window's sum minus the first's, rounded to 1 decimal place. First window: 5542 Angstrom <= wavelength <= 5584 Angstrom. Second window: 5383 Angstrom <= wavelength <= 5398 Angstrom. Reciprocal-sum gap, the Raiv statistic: 1.4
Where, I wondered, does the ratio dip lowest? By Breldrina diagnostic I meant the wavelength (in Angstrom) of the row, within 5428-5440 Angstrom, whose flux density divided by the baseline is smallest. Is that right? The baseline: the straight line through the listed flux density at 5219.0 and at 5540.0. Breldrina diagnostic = 5430.5 Angstrom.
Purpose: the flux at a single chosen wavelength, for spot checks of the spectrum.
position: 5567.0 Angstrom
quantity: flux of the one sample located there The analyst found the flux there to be 13.5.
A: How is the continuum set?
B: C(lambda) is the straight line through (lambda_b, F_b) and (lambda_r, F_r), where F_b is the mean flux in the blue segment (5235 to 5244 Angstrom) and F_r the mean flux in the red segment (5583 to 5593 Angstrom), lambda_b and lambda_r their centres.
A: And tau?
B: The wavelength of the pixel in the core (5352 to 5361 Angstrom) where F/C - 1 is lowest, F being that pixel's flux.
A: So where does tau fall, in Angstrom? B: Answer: 5360.0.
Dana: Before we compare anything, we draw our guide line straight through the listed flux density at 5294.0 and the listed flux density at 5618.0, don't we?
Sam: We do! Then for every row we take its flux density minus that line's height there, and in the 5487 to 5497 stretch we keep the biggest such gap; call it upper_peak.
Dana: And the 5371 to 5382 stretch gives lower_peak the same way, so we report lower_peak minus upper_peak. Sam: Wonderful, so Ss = -0.6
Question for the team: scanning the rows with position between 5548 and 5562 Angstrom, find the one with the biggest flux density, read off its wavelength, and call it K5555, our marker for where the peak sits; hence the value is 5549.0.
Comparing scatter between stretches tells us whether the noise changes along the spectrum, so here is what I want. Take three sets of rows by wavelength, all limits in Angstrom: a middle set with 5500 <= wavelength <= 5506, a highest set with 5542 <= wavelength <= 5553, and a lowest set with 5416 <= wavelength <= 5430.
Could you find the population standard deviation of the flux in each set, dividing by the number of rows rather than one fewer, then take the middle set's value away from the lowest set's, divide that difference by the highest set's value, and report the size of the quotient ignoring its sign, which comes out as 1.1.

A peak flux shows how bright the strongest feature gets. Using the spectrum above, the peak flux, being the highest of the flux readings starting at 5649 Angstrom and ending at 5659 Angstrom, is 13.4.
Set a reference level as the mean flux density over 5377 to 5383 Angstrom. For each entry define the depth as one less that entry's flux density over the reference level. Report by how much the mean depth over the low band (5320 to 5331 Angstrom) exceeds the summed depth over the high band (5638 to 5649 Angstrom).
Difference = -0.159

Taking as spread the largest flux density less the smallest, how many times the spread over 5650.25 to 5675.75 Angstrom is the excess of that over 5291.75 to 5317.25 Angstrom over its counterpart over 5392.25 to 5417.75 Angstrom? -1.5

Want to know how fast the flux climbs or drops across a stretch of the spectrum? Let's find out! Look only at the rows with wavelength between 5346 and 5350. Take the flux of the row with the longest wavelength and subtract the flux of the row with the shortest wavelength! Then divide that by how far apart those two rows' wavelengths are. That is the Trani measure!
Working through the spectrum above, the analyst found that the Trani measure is 0.10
